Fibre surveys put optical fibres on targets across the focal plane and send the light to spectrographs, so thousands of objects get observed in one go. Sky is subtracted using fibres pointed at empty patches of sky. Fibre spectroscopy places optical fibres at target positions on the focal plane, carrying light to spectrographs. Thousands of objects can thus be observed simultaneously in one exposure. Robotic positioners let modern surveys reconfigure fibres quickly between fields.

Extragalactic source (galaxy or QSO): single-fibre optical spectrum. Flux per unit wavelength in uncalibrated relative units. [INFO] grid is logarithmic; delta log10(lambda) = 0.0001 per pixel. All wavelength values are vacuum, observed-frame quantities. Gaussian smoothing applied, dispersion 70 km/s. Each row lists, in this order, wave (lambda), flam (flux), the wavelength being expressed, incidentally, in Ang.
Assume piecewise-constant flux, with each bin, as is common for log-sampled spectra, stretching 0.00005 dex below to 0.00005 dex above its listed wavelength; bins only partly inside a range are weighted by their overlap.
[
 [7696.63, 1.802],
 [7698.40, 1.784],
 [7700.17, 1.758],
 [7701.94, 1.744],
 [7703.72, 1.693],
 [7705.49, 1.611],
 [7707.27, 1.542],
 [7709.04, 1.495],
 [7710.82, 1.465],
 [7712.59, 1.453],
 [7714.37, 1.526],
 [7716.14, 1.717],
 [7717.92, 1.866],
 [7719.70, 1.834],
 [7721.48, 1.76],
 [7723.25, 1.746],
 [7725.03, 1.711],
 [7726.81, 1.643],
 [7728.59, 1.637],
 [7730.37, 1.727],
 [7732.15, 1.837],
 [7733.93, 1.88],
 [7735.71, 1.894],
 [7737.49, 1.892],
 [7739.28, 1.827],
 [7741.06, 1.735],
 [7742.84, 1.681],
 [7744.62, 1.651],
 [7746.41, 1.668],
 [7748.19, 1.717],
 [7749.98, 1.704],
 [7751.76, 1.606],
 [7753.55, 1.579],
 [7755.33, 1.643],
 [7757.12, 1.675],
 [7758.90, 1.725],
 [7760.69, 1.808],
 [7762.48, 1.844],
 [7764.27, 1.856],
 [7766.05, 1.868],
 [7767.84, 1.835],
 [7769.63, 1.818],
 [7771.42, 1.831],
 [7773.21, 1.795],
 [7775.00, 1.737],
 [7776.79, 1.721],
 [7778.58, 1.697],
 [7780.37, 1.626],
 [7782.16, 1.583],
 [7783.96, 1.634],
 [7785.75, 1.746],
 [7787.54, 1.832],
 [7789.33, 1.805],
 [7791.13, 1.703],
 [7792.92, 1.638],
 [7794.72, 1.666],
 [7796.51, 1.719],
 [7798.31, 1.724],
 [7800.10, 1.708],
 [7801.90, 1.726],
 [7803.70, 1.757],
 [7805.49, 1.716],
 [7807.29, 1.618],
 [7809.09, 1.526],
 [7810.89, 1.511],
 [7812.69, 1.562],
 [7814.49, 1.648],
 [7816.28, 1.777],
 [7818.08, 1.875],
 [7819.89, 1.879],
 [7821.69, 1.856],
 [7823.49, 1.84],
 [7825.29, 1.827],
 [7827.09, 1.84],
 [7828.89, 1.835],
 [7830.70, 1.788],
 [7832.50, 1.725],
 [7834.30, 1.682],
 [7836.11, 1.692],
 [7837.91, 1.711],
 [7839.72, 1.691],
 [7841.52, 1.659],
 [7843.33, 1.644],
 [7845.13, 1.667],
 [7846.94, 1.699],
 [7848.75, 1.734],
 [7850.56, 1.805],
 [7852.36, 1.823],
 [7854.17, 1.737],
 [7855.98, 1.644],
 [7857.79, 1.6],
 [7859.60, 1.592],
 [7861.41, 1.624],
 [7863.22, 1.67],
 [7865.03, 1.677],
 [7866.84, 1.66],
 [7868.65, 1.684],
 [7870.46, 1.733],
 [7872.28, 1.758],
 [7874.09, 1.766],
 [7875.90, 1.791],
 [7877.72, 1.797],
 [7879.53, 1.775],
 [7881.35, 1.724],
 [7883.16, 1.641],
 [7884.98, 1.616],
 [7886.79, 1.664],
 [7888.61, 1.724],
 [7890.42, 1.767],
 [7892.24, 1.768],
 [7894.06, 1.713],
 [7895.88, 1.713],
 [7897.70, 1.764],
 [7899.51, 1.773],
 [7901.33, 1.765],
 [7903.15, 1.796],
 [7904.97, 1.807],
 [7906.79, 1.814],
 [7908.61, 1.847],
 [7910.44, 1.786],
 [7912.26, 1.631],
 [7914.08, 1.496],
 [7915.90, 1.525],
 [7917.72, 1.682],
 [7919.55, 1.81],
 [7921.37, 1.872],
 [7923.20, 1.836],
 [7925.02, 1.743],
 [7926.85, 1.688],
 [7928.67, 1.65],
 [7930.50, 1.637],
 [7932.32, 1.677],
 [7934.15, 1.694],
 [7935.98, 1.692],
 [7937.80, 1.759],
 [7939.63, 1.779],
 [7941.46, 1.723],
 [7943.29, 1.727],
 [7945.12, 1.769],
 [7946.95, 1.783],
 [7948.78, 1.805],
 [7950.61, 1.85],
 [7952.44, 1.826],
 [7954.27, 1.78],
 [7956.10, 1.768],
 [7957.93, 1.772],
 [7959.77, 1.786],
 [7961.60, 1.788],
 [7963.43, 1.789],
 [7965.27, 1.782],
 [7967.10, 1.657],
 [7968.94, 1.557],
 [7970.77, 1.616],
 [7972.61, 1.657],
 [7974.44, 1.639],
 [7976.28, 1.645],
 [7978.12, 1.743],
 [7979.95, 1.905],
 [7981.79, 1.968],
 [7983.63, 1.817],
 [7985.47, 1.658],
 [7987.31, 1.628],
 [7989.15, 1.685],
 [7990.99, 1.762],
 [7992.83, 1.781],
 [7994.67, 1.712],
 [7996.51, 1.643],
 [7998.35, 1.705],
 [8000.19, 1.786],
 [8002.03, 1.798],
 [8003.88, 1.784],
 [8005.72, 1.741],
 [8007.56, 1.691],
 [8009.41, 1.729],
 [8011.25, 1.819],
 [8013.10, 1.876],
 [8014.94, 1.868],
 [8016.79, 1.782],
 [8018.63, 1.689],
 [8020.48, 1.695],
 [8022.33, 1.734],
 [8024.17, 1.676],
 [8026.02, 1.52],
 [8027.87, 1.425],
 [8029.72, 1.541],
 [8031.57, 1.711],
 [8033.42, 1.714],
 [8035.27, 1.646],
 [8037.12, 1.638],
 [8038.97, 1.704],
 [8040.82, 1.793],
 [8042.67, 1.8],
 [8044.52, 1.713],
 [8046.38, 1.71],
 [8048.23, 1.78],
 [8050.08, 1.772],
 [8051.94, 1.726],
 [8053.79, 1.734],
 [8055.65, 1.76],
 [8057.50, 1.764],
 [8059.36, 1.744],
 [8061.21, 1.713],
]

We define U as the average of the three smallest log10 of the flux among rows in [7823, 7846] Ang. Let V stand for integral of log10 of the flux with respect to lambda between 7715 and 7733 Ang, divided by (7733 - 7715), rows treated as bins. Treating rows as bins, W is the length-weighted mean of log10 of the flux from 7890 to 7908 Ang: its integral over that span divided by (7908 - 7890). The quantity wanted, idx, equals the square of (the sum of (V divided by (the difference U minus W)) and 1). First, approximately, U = 0.219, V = 0.241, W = 0.248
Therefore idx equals 56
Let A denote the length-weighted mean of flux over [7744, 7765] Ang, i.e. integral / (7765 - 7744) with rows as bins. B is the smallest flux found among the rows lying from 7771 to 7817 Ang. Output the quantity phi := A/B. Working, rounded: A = 1.71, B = 1.511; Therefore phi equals 1.13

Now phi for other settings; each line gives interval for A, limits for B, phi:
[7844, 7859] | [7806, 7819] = 1.13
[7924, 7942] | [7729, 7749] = 1.03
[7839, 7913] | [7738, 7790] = 1.09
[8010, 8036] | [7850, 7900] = 1.06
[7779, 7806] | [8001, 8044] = 1.20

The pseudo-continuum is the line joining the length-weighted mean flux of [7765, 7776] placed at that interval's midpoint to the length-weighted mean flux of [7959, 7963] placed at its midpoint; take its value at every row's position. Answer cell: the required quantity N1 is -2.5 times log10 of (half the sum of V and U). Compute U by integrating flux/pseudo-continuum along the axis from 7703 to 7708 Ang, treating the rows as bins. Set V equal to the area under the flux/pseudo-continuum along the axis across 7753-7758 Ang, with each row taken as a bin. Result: -1.62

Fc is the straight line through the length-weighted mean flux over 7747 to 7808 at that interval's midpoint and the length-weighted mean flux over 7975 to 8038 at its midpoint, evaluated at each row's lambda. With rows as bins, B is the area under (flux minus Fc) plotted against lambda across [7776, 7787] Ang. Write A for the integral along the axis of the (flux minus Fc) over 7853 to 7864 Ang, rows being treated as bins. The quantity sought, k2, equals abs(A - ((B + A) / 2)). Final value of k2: 0.1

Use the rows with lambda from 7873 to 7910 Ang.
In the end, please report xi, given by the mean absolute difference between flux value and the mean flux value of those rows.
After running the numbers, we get 0.046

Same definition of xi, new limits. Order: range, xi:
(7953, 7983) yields 0.084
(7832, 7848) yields 0.020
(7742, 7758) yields 0.034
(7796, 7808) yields 0.027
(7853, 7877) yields 0.054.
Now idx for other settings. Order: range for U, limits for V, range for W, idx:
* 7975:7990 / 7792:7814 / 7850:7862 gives 360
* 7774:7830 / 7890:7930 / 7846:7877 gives 17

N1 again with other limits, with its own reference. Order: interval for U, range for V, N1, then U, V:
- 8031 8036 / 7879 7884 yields -1.69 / 4.7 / 4.7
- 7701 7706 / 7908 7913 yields -1.69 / 4.6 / 4.9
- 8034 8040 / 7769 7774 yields -1.81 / 5.6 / 5.0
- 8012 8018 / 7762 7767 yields -1.88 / 6.2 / 5.1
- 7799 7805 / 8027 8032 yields -1.76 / 5.7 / 4.3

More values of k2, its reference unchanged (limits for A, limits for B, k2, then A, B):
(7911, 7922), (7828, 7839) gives 0.4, -0.6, 0.15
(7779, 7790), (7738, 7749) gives 0.1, -0.3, -0.08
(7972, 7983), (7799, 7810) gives 0.5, 0.5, -0.54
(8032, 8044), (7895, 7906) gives 0.3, 0.0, 0.52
